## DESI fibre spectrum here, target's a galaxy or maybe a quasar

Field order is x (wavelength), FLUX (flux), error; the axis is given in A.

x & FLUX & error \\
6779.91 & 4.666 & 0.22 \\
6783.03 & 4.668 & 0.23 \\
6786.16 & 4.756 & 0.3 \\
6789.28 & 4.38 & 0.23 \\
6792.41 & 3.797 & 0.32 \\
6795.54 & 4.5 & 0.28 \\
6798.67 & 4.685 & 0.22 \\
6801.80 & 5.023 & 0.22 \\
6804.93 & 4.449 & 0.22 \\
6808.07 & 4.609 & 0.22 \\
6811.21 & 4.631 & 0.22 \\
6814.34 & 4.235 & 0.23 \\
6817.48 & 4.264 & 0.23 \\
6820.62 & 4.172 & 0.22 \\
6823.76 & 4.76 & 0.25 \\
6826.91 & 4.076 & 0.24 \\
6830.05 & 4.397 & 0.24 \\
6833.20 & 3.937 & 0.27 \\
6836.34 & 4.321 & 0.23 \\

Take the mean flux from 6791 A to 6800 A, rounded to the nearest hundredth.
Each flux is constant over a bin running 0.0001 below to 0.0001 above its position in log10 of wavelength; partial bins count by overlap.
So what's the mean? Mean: 4.33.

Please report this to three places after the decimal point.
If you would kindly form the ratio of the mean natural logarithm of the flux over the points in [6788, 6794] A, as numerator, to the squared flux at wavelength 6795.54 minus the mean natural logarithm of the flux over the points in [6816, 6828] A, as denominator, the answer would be 0.075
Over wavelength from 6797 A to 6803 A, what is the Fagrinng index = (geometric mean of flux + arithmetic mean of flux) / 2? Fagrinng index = 4.85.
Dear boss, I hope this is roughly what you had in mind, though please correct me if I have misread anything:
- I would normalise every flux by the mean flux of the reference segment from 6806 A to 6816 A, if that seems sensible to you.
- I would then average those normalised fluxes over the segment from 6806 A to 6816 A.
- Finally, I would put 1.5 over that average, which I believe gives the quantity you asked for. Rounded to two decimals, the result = 1.50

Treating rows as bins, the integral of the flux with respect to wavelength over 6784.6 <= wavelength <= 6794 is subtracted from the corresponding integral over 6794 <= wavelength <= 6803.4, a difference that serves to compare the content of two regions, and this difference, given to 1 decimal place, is 4.0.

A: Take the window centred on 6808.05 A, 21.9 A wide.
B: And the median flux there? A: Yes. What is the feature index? 4.6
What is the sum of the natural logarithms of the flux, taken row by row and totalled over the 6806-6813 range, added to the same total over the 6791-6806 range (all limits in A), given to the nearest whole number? 11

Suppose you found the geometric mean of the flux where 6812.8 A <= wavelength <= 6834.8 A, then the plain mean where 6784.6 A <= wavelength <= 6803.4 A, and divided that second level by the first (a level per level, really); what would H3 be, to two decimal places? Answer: 1.06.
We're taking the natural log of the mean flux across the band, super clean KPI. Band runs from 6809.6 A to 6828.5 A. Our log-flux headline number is 1.47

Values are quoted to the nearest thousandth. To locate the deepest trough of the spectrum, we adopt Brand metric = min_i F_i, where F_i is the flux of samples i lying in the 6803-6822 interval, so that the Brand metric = 4.172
